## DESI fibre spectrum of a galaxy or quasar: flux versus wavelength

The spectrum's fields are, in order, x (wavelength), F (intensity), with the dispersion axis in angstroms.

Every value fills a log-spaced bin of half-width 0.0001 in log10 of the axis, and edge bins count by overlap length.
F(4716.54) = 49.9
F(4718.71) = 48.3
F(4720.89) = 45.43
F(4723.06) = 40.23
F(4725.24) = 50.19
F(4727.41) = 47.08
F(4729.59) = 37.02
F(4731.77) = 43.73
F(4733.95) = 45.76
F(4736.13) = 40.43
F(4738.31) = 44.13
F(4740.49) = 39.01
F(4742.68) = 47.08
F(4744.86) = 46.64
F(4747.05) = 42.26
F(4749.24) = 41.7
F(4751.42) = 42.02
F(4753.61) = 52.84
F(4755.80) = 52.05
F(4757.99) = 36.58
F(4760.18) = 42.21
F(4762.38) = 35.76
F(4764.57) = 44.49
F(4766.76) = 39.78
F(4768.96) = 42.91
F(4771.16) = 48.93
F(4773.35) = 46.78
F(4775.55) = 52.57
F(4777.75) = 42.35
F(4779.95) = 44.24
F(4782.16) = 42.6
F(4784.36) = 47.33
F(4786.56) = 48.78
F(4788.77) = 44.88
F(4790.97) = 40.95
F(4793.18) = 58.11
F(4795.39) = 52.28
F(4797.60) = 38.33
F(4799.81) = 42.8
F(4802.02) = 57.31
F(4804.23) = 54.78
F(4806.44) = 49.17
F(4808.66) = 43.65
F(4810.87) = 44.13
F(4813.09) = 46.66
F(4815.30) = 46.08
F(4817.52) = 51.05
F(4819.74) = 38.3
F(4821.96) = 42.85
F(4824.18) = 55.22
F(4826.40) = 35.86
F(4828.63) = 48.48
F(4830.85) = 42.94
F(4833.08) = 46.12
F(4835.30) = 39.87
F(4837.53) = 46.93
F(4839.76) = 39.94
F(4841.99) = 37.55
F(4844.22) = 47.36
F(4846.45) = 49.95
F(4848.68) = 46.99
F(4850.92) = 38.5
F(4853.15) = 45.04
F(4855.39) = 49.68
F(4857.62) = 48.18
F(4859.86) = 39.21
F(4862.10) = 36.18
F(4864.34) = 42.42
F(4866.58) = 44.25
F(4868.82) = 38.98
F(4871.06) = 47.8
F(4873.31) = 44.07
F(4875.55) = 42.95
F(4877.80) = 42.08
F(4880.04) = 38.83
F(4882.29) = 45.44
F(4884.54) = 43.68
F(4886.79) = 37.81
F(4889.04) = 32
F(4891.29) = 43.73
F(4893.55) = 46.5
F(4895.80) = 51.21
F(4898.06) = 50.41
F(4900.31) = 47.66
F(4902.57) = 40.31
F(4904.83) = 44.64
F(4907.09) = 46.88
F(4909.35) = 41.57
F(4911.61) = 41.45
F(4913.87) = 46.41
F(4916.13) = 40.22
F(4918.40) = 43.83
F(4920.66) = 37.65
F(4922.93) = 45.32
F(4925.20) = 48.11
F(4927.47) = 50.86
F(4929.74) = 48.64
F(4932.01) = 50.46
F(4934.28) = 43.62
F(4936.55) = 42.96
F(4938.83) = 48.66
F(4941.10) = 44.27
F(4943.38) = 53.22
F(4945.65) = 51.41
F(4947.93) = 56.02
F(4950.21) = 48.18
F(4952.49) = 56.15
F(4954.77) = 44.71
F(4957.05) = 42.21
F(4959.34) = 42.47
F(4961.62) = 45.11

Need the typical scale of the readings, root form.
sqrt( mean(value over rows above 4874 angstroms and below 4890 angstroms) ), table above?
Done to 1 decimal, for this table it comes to 6.4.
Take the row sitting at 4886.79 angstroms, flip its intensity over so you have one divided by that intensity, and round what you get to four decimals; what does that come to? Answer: 0.0264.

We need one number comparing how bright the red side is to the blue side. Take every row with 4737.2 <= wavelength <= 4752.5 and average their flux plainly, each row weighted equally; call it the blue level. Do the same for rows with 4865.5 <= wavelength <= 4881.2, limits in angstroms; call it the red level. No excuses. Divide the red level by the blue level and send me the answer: 0.99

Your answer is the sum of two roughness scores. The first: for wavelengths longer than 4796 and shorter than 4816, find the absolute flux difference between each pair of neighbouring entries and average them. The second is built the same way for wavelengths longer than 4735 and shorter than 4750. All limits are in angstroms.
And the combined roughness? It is 8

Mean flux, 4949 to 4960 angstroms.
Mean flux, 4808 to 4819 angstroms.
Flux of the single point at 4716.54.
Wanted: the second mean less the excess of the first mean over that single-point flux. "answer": 49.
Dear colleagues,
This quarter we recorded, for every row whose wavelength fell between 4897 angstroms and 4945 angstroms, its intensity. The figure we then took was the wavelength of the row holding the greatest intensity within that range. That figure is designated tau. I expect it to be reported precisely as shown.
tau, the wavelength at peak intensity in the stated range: 4943.38 angstroms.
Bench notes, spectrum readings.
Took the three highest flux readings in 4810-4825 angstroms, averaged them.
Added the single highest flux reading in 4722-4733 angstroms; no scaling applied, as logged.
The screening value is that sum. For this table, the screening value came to 101.2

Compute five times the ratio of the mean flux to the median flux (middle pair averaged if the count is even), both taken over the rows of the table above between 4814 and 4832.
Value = 5.07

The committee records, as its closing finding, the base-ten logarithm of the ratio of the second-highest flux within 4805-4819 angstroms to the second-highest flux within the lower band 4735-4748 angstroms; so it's 0.023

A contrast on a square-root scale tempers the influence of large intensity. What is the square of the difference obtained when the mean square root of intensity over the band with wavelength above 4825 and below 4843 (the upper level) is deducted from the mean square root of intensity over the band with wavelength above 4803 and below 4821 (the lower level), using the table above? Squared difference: 0.11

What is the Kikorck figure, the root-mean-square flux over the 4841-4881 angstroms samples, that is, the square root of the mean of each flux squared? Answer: 43.5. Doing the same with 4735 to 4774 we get 43.9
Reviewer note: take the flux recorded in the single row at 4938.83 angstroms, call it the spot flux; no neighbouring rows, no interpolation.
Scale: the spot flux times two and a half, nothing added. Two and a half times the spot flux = 122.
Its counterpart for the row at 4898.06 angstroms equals 126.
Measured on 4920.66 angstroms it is 94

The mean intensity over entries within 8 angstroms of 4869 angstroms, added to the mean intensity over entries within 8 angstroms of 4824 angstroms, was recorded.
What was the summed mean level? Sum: 87.3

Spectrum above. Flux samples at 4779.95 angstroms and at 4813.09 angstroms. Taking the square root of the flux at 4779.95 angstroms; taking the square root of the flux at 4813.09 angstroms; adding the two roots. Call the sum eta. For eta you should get 13.5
